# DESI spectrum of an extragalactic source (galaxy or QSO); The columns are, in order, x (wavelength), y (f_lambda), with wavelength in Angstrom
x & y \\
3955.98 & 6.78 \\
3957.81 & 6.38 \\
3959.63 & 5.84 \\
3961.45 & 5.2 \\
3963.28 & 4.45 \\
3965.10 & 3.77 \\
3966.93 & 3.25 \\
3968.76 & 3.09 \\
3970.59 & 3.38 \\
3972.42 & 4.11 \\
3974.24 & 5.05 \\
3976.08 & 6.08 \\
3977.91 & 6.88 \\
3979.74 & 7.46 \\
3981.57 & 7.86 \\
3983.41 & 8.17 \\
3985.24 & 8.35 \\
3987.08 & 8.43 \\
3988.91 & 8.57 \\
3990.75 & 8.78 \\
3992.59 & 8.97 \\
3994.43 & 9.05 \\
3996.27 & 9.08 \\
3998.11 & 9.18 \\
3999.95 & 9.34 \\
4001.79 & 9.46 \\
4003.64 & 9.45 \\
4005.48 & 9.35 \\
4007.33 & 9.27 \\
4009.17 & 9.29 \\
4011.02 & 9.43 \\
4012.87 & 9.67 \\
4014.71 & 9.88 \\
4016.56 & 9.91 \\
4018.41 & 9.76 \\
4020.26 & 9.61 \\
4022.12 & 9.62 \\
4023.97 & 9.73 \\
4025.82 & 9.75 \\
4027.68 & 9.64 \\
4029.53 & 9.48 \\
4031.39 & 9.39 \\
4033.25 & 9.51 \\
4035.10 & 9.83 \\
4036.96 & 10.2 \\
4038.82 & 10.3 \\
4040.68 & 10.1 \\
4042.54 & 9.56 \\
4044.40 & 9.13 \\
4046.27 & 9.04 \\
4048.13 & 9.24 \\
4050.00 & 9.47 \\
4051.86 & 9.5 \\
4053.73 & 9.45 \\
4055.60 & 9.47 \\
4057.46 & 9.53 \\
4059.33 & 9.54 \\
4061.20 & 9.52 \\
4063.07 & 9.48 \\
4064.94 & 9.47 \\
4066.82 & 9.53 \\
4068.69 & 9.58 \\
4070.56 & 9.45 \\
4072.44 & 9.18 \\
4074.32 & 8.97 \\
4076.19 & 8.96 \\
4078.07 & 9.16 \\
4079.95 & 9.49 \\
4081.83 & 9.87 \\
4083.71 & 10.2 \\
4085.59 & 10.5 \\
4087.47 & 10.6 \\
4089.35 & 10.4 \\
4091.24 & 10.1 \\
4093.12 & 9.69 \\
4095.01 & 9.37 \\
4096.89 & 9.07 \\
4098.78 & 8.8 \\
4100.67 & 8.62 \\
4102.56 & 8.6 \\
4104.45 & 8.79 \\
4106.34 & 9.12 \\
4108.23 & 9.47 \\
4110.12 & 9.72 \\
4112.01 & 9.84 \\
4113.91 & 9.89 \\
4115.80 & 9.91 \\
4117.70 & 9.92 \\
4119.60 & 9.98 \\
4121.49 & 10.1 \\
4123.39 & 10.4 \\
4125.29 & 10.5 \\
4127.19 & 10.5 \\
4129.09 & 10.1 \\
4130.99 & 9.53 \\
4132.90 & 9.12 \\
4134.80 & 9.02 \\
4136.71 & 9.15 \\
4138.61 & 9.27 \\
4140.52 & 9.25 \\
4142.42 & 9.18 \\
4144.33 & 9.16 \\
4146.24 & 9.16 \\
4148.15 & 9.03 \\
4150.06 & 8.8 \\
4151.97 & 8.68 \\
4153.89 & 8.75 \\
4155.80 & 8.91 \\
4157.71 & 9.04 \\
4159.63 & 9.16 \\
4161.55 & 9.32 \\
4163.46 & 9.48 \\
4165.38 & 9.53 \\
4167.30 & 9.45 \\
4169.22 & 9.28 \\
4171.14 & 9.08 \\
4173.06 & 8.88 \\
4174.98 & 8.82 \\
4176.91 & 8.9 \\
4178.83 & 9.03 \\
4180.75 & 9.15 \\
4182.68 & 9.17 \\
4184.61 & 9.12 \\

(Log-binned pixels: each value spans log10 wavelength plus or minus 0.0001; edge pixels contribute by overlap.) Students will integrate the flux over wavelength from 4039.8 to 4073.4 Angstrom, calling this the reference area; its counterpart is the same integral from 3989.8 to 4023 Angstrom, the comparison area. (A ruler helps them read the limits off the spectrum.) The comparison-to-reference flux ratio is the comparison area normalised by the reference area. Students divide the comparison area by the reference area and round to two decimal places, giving 0.98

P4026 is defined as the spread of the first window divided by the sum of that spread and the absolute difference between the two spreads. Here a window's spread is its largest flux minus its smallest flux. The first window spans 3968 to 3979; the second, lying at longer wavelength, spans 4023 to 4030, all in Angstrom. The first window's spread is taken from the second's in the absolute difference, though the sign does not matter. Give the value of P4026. 0.518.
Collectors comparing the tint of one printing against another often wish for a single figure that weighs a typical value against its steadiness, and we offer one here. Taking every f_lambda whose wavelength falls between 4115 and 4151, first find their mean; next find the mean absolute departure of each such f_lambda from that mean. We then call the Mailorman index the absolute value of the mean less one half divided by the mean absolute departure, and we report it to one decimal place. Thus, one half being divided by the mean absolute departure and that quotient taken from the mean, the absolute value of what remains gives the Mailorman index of 8.6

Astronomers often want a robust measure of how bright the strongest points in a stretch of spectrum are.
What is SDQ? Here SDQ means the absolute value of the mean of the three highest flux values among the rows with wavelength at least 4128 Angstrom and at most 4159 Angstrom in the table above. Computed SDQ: 9.6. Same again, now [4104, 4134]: 10.5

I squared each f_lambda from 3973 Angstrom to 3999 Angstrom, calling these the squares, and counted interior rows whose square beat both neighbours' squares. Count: 0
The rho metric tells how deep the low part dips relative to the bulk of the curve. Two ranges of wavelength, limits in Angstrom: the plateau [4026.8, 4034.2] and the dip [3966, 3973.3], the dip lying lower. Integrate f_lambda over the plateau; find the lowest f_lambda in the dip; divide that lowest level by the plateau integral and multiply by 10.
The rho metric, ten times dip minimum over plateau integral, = 0.44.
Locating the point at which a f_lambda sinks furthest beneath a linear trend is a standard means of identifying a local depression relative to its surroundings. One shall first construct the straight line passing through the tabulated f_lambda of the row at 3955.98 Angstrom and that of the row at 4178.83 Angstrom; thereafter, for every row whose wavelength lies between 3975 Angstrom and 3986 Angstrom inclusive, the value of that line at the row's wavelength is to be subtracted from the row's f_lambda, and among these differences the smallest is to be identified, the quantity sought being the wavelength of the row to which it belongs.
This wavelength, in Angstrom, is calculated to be 3976.08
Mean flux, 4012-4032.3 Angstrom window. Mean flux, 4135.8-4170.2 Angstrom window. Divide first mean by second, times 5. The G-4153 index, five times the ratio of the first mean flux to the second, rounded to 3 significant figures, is 5.29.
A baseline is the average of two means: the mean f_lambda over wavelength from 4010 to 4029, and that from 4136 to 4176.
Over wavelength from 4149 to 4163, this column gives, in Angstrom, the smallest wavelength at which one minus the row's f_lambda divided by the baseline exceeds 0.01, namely 4150.06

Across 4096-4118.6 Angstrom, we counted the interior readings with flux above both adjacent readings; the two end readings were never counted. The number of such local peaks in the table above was 0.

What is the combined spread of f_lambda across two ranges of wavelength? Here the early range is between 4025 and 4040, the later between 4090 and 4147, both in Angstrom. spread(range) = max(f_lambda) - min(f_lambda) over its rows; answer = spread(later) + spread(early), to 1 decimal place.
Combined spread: 2.8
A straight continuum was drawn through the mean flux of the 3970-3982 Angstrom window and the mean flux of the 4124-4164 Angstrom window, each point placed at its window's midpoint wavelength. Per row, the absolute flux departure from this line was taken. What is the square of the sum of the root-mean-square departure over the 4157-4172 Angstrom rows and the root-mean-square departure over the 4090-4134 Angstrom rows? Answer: 2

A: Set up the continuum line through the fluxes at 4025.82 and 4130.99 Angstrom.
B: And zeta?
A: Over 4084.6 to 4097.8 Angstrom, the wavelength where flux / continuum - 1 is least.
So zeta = 4096.89 Angstrom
